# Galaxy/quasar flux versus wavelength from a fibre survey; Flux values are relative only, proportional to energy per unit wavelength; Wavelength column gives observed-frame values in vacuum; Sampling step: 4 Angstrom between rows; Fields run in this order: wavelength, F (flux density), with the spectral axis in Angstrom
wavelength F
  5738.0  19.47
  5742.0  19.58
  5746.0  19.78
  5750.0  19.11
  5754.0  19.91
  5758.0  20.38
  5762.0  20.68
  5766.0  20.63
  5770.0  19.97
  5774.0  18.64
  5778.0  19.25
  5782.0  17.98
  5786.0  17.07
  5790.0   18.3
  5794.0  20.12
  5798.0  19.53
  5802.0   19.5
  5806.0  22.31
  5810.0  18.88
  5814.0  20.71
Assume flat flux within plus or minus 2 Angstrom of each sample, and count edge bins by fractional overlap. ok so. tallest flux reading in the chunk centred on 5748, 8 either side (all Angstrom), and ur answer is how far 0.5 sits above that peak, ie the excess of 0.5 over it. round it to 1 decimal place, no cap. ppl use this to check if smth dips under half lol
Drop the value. -19.4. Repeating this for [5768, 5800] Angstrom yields -19.6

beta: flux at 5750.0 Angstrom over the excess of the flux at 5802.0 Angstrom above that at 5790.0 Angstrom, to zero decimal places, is 16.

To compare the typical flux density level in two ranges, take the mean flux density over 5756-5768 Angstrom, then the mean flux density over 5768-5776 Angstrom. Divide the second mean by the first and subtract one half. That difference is 0.44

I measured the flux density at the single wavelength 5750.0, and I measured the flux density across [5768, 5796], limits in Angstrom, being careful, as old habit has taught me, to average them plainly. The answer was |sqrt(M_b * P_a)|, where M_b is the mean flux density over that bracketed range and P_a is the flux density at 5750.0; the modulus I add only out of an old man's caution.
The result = 18.9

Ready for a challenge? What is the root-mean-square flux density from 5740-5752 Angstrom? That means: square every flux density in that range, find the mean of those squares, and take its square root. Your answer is 19.5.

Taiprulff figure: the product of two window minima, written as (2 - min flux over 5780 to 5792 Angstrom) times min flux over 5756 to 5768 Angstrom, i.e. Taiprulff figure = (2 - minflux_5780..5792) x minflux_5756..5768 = -307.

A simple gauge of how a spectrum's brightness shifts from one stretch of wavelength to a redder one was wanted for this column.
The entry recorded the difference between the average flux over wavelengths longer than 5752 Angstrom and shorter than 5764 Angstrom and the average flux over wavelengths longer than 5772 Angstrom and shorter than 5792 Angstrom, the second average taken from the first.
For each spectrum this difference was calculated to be 2.1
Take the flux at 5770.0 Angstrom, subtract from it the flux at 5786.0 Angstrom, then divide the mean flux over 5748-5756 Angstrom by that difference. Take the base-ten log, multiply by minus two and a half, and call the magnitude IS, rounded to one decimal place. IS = -2.1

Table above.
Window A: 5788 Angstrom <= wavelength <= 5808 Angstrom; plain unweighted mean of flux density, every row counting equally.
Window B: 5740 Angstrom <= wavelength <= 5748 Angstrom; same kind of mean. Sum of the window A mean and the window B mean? 39.6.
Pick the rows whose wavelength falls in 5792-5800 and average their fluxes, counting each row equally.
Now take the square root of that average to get 4.45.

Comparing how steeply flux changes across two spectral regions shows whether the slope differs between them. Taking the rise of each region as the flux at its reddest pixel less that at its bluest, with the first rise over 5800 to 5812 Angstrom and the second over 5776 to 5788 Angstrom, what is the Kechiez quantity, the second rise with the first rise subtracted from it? -1.6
